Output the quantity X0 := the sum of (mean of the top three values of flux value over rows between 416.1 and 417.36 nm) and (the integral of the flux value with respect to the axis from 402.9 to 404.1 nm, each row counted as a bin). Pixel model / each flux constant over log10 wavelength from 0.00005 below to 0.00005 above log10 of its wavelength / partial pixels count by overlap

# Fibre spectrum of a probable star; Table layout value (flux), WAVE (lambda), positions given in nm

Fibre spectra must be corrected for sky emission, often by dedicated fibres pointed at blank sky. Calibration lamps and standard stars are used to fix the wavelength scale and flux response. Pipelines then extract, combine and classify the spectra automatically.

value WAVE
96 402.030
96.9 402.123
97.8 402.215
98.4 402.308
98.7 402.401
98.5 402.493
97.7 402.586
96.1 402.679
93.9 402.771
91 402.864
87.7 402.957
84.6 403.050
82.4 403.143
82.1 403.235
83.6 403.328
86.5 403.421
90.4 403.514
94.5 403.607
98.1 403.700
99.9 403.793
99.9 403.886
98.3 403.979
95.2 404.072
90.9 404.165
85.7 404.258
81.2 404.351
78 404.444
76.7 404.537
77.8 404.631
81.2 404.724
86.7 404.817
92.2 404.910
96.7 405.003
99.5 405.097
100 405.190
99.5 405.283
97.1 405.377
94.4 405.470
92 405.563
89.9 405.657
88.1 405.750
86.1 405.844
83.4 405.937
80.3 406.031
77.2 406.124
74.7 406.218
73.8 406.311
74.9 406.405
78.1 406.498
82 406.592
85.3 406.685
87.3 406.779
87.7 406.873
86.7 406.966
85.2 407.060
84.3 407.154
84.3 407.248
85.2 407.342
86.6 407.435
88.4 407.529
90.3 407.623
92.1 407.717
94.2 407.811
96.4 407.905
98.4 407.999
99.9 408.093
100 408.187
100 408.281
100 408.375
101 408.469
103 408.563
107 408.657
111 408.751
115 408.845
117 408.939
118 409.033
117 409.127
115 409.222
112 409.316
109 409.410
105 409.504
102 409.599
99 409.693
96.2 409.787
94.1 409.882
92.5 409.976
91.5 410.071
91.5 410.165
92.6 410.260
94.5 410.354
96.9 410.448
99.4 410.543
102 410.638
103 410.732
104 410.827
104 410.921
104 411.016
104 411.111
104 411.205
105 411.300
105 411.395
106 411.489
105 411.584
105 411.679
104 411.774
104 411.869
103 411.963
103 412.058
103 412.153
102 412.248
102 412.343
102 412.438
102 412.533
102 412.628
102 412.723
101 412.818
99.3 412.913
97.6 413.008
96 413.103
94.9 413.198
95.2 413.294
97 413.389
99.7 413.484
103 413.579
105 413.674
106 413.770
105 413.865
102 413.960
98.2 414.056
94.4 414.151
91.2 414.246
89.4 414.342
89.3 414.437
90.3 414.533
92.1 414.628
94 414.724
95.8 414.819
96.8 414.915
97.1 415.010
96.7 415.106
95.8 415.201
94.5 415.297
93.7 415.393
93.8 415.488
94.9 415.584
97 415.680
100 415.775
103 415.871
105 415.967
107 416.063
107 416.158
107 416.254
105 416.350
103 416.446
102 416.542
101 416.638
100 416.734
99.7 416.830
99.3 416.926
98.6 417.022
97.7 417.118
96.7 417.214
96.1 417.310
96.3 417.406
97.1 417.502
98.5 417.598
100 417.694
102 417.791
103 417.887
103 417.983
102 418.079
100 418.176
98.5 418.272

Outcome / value 215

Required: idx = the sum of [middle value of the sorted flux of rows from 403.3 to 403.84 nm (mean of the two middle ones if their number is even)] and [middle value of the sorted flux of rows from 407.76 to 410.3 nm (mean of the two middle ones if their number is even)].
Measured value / 192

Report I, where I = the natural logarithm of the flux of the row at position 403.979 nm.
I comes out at 4.59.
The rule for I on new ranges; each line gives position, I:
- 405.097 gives 4.60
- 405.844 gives 4.46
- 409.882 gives 4.54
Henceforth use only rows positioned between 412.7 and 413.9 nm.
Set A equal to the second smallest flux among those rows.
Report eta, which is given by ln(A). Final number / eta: 4.56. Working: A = 95.2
